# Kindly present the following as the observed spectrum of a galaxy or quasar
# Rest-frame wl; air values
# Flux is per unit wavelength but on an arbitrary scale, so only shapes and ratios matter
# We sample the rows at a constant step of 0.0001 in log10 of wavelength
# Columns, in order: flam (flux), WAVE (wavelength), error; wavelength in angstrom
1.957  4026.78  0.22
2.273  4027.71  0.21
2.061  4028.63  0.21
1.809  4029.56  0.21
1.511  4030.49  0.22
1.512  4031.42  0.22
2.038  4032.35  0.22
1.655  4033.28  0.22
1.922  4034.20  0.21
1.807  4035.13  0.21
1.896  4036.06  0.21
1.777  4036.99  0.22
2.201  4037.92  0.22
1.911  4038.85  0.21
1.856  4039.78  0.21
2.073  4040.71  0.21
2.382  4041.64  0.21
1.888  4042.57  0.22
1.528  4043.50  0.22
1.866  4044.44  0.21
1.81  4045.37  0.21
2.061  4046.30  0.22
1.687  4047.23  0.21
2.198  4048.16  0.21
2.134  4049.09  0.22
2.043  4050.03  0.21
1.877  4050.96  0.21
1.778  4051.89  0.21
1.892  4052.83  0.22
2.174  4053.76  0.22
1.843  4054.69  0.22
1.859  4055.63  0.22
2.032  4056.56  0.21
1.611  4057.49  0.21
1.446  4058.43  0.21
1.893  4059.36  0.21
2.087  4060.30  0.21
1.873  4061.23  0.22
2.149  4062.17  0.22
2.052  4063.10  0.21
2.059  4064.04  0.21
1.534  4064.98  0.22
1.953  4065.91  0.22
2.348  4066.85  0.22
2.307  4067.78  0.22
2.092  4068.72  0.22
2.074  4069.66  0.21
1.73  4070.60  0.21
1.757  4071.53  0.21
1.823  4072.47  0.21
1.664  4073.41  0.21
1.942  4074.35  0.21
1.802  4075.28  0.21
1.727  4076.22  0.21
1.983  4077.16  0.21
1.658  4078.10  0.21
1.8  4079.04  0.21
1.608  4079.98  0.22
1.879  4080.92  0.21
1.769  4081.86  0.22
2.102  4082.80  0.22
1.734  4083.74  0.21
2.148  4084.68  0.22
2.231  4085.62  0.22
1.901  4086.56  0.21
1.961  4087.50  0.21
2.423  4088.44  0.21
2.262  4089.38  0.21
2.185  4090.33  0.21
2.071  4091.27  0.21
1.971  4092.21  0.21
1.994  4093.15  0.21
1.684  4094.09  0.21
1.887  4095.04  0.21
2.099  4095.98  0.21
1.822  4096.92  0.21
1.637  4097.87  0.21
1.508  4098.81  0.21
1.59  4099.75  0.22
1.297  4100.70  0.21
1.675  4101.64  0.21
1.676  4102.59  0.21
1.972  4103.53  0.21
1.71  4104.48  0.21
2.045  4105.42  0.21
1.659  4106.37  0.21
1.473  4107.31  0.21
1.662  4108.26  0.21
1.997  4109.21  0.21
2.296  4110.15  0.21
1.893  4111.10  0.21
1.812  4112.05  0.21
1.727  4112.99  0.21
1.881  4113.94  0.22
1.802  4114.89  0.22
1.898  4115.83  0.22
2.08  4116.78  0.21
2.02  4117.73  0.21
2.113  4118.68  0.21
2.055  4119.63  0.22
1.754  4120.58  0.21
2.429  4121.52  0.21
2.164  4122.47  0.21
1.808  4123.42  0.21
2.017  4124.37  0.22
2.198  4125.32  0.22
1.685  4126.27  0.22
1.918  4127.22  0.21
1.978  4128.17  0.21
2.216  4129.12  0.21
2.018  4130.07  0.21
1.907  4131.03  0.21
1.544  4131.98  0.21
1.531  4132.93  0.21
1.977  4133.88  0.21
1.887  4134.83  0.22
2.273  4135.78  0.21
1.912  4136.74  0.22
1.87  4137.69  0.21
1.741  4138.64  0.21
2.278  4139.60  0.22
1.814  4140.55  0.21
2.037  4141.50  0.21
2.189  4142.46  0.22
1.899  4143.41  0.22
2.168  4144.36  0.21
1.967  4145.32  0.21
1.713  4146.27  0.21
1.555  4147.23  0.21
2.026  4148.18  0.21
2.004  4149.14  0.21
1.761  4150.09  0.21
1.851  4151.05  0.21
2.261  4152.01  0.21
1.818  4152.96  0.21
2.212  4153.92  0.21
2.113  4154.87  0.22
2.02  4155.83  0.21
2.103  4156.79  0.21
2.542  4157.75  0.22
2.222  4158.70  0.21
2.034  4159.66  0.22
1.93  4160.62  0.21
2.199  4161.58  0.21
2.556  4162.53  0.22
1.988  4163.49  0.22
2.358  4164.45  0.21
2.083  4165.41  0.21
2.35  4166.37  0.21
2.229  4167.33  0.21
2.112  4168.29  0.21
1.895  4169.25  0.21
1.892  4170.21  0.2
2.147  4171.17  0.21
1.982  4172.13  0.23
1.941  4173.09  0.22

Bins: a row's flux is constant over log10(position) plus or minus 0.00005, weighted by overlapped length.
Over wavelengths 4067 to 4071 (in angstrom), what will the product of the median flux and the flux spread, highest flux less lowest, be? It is 1.2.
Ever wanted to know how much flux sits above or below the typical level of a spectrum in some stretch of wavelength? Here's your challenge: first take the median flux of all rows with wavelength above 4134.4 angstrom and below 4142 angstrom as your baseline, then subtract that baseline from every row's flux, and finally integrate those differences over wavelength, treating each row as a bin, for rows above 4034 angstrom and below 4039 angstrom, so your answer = 0.1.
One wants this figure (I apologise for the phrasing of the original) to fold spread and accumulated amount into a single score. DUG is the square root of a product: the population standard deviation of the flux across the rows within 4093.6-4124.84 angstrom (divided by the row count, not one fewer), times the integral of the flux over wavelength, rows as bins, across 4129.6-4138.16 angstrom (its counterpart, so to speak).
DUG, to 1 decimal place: 2.0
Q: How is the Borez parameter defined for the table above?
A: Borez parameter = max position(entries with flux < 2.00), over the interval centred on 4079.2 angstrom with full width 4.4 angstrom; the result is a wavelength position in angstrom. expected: 4080.92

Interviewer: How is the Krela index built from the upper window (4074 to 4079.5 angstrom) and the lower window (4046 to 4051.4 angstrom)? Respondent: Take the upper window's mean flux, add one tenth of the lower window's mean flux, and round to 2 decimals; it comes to 2.02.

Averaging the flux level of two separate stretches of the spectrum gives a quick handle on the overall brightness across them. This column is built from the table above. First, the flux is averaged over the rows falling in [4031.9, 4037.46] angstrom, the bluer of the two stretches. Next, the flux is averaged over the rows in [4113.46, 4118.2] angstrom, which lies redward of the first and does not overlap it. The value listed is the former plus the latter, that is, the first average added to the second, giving 3.79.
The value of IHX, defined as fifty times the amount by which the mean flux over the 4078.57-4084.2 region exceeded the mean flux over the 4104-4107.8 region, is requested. 4.7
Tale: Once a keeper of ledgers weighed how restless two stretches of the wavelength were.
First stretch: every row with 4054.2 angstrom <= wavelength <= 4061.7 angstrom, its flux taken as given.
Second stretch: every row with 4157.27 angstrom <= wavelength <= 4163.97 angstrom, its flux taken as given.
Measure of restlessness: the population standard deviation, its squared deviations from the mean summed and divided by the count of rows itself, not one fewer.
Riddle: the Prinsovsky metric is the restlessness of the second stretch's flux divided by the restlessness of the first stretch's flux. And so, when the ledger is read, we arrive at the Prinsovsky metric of 1.2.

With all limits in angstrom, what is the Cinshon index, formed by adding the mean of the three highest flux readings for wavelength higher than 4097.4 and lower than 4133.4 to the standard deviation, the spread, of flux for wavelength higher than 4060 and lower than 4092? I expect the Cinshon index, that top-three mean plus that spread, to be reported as 2.54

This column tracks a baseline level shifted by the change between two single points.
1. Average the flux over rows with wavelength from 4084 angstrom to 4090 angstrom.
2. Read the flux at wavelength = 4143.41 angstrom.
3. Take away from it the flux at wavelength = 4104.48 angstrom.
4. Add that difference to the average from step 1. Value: 2.3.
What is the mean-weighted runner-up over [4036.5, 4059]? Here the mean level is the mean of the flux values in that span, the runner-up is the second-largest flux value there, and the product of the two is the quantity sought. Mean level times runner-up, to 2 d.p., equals 4.21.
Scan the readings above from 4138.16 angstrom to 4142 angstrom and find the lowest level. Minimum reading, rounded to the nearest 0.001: 1.741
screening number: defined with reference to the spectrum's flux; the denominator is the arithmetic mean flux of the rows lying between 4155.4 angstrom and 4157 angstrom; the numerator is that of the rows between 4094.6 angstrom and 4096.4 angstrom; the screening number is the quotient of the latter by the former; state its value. 0.97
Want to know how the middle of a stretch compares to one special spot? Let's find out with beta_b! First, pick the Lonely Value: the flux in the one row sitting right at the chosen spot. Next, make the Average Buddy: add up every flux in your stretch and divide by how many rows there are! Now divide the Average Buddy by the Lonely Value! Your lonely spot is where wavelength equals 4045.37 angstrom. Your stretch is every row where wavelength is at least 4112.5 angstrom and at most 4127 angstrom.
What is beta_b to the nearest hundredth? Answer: 1.09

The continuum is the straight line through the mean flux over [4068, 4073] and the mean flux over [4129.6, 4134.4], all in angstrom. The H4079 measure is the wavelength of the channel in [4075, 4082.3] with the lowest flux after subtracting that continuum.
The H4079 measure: 4079.98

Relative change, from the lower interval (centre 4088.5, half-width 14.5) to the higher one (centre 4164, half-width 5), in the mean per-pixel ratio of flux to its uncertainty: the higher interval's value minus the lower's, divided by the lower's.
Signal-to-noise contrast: 0.16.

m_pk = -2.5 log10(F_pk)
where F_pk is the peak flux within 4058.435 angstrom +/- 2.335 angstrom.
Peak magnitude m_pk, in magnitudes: -0.80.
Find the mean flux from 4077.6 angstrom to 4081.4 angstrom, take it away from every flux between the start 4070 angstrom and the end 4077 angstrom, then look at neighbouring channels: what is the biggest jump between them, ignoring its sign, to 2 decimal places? 0.28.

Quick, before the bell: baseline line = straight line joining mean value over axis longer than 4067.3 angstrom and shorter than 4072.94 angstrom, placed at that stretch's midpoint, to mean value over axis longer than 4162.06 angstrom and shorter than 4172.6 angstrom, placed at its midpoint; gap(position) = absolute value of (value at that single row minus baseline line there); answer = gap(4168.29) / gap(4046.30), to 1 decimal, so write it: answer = 0.2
